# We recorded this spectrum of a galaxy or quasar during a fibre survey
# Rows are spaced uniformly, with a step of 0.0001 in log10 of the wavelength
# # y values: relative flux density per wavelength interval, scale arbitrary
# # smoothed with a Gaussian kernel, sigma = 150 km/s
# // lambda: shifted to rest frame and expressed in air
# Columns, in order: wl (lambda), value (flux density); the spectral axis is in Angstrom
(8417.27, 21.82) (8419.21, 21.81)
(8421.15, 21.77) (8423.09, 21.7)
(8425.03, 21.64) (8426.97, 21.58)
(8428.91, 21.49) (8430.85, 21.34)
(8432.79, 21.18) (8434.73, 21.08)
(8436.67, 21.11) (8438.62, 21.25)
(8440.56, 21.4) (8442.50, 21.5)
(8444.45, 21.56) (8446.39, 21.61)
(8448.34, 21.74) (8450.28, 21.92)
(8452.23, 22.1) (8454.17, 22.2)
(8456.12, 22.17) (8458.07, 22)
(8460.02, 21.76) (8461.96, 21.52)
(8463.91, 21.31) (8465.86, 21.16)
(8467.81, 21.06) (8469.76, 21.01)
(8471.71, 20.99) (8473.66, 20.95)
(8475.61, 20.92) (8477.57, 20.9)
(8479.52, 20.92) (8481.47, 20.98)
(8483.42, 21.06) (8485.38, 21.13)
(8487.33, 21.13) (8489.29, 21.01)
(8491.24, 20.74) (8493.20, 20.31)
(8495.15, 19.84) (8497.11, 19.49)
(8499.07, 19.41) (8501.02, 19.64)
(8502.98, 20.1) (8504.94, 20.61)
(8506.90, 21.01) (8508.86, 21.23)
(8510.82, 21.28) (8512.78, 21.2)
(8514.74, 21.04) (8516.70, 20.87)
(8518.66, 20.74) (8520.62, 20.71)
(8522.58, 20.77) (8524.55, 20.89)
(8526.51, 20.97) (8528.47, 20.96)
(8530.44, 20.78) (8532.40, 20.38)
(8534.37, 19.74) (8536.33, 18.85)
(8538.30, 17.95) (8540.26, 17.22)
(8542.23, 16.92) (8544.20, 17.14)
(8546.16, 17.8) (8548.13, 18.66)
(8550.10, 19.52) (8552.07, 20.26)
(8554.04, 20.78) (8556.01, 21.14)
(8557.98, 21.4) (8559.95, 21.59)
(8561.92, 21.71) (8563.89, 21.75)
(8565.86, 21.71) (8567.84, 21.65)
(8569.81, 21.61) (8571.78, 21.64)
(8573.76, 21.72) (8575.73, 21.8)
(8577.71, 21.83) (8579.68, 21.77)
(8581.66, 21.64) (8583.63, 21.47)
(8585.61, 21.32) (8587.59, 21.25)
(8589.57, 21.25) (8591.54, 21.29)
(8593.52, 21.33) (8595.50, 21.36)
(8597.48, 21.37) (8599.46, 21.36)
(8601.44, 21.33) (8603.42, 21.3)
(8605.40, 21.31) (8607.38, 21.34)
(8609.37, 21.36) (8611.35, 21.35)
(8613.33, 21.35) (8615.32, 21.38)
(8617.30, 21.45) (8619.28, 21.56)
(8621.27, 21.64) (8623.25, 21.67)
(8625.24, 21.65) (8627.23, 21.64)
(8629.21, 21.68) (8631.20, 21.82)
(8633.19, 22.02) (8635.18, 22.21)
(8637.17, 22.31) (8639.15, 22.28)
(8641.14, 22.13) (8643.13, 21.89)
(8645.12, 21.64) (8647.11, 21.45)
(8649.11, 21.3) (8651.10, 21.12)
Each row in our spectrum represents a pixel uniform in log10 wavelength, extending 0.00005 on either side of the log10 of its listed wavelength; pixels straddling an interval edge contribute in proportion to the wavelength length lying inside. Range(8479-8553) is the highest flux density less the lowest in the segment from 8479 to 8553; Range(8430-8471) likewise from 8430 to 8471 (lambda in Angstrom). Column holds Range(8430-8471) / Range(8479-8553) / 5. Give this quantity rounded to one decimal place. 0.1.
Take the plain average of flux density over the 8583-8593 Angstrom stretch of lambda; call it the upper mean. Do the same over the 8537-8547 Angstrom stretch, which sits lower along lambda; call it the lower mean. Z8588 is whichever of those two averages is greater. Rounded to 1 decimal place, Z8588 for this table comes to 21.3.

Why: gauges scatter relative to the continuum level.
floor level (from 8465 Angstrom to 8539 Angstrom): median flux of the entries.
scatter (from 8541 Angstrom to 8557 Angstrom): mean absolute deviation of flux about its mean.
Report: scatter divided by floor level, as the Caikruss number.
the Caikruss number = 0.067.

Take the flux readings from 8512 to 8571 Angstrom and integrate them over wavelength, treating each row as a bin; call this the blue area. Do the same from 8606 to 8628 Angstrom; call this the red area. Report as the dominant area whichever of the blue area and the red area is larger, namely 1193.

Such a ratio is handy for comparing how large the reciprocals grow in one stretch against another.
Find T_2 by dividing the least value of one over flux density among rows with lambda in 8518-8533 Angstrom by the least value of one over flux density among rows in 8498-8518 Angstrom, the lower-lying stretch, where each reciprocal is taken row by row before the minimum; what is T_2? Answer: 1.01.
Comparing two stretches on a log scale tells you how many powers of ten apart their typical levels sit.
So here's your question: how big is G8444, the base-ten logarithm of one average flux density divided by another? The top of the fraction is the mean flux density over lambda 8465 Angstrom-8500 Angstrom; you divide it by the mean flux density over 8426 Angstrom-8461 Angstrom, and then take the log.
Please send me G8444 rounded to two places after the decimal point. -0.02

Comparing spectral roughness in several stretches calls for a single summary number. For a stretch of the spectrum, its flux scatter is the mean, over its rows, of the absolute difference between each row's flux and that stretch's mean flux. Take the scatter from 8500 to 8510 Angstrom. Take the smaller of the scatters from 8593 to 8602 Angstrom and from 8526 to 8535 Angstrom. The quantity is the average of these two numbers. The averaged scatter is 0.267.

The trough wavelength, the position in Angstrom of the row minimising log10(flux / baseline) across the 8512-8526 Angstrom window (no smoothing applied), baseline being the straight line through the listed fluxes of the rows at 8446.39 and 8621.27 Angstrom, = 8520.62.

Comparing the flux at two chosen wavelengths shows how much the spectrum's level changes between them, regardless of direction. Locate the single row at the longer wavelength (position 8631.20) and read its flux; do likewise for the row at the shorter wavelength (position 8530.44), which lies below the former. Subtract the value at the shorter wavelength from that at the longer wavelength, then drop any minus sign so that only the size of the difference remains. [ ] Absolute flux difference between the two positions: 1.0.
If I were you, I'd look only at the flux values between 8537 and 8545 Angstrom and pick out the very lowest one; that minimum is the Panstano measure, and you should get 16.92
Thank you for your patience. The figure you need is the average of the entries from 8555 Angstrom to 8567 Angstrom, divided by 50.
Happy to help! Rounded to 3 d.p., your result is 0.431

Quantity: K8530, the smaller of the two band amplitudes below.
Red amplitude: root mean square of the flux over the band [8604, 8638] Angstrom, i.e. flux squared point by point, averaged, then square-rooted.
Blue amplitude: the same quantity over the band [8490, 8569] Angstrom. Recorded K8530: 20.3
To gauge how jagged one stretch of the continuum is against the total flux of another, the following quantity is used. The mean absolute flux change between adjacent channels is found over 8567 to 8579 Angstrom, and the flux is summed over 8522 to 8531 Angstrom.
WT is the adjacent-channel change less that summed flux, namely -104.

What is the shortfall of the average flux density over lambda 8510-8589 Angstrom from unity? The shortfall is -19.6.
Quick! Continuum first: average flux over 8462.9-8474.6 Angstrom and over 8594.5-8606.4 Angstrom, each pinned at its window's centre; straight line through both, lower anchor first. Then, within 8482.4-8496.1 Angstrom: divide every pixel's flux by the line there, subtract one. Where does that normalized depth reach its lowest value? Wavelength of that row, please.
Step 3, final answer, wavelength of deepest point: 8495.15 Angstrom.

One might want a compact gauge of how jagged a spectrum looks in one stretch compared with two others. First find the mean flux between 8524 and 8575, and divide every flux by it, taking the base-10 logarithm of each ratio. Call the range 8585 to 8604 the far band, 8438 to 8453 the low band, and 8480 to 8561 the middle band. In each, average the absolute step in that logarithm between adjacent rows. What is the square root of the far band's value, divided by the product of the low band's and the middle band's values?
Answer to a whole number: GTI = 1347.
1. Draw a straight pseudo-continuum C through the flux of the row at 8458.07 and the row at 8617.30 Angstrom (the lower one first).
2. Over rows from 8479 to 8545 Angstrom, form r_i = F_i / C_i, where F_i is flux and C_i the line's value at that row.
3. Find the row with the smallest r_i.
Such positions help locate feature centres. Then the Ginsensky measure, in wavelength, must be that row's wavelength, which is 8542.23 Angstrom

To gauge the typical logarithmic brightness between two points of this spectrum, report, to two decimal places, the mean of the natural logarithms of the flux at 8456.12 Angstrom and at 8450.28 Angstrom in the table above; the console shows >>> 3.09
